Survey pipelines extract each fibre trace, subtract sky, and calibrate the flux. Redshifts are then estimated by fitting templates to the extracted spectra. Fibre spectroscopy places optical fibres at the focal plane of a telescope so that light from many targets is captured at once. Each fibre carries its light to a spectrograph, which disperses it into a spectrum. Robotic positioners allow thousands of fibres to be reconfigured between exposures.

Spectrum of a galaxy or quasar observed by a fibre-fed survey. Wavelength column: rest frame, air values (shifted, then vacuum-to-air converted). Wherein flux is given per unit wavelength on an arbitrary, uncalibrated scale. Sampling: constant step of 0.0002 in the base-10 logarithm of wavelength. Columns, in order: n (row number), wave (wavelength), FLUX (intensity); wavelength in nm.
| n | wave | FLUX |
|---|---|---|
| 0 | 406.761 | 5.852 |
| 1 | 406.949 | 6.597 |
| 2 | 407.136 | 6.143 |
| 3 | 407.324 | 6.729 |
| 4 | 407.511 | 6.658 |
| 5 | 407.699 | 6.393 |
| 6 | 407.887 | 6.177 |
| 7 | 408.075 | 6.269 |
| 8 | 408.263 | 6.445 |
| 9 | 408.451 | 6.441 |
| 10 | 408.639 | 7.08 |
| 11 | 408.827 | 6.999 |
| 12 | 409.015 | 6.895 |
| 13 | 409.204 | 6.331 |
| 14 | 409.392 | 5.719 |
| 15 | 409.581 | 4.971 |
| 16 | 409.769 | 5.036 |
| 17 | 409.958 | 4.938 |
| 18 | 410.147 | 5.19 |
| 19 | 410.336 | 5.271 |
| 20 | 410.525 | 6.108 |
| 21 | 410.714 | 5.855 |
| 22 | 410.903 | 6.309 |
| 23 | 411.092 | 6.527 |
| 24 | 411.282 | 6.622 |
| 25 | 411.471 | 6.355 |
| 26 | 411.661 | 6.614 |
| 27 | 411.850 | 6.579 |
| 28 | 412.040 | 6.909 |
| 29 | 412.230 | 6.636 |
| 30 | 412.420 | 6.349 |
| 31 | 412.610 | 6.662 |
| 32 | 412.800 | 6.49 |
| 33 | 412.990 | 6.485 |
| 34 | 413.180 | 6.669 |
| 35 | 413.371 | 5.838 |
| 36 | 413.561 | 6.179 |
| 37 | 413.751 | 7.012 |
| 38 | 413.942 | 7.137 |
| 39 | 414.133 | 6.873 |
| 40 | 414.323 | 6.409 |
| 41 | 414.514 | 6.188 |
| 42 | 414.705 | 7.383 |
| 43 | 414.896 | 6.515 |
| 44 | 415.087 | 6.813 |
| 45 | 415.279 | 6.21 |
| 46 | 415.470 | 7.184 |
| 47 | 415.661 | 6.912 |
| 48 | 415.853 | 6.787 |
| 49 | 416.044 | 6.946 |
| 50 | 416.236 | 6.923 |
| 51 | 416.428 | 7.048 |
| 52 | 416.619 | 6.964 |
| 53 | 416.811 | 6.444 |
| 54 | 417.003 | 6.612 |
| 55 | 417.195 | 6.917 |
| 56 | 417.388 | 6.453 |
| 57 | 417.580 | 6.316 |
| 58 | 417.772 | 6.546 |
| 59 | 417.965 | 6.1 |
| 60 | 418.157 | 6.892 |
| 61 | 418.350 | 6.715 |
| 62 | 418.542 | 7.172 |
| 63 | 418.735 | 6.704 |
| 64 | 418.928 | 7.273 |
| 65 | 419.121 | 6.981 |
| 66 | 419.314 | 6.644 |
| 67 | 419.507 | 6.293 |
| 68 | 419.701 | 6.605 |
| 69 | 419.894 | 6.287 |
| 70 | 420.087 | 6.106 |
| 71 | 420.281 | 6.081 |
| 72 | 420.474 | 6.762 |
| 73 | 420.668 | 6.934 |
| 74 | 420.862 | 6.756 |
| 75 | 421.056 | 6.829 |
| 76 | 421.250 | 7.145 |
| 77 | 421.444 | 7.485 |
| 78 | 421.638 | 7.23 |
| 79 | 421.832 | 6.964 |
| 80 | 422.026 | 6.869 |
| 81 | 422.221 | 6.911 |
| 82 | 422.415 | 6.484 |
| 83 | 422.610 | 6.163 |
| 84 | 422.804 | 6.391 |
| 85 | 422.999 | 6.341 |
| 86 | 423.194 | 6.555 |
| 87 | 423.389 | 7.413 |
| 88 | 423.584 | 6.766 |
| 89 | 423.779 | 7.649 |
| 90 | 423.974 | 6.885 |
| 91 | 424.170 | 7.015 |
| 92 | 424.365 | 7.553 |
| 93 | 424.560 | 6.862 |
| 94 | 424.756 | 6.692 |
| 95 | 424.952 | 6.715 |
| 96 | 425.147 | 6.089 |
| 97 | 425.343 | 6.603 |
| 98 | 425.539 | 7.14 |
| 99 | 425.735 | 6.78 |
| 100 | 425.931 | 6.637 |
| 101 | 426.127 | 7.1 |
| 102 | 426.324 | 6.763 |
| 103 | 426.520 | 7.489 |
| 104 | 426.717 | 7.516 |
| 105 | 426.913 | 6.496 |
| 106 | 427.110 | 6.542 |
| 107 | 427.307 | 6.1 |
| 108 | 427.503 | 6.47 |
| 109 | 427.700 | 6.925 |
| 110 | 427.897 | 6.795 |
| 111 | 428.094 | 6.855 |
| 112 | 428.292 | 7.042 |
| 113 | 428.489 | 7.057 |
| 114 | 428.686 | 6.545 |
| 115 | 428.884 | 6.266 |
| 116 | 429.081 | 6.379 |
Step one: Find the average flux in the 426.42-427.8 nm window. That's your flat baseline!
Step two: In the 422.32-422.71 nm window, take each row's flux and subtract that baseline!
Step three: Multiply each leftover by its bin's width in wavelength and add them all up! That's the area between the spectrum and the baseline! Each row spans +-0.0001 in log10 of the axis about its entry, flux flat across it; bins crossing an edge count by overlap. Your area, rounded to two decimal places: -0.18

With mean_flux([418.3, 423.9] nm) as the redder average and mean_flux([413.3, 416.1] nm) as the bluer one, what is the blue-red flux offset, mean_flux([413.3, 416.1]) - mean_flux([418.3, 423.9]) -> -0.08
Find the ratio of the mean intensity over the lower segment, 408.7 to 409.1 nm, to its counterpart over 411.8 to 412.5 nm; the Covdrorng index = 1.05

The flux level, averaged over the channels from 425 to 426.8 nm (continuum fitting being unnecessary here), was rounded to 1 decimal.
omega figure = 6.9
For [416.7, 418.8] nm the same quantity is 6.6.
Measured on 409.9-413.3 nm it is 6.3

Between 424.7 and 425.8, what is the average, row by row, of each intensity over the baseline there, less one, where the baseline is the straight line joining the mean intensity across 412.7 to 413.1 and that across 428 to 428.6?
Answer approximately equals -0.031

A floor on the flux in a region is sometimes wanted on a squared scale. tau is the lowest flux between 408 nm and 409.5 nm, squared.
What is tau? 33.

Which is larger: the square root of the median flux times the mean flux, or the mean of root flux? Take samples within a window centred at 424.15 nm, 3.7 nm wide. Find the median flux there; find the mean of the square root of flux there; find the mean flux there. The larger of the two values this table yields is 6.7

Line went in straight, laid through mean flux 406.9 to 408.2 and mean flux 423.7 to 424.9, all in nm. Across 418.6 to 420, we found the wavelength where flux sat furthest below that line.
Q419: 419.894 nm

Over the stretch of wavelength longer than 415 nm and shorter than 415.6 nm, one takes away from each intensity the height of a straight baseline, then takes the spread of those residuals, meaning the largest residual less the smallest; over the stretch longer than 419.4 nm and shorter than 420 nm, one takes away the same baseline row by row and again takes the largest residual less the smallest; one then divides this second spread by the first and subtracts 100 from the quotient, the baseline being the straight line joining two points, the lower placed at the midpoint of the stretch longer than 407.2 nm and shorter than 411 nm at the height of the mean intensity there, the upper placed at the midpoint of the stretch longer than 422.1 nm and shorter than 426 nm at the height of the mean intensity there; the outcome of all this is -99.7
